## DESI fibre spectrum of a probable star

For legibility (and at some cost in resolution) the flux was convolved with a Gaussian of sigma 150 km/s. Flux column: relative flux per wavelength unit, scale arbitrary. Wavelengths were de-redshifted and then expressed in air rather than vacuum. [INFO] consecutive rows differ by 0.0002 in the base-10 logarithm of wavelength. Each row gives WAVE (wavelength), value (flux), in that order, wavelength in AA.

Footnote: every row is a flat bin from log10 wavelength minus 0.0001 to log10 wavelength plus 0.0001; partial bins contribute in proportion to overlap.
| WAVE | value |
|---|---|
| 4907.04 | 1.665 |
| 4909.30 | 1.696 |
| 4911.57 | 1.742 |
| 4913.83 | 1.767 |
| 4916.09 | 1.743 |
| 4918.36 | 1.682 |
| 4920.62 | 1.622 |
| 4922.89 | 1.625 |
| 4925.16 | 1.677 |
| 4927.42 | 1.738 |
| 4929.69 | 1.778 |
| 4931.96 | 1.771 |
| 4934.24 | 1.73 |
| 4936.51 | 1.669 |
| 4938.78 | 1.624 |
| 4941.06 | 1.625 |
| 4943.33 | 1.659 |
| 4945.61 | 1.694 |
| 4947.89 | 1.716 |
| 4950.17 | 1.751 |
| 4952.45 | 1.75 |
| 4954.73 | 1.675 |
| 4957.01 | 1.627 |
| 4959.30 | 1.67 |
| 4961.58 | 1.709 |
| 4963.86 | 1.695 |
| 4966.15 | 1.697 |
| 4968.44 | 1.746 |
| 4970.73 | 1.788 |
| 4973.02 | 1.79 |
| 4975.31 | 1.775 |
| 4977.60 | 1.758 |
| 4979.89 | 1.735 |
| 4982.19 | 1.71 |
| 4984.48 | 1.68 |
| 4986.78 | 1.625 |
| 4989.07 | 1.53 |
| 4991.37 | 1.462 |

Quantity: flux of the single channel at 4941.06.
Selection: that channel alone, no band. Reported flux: 1.625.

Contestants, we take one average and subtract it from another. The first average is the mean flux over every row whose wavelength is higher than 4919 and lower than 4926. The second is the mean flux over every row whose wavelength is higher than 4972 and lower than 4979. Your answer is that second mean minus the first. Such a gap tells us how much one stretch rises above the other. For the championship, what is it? 0.13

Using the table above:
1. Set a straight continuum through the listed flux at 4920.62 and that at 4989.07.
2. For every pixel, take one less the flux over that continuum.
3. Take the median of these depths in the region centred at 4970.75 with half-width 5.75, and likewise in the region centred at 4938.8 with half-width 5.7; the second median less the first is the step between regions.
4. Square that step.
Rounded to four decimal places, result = 0.0108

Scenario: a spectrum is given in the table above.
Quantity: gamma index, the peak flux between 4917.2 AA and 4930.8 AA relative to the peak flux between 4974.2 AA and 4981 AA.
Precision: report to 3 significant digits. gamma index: 1.00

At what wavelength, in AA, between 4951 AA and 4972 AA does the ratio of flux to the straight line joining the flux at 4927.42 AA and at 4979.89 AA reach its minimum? 4957.01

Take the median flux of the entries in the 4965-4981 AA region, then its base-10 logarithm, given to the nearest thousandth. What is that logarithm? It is 0.245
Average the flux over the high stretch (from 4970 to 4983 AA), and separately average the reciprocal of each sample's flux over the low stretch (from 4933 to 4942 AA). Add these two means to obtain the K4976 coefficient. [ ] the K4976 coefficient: 2.36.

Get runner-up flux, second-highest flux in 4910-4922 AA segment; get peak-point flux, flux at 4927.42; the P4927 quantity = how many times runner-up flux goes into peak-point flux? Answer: 1.00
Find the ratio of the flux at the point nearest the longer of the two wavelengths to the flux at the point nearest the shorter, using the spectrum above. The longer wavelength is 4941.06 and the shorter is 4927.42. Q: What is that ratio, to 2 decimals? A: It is 0.93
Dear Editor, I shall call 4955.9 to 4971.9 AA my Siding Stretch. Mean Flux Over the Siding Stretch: 1.70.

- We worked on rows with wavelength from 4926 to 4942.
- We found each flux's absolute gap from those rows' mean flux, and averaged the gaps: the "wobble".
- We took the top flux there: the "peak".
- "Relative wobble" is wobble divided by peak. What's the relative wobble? 0.032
